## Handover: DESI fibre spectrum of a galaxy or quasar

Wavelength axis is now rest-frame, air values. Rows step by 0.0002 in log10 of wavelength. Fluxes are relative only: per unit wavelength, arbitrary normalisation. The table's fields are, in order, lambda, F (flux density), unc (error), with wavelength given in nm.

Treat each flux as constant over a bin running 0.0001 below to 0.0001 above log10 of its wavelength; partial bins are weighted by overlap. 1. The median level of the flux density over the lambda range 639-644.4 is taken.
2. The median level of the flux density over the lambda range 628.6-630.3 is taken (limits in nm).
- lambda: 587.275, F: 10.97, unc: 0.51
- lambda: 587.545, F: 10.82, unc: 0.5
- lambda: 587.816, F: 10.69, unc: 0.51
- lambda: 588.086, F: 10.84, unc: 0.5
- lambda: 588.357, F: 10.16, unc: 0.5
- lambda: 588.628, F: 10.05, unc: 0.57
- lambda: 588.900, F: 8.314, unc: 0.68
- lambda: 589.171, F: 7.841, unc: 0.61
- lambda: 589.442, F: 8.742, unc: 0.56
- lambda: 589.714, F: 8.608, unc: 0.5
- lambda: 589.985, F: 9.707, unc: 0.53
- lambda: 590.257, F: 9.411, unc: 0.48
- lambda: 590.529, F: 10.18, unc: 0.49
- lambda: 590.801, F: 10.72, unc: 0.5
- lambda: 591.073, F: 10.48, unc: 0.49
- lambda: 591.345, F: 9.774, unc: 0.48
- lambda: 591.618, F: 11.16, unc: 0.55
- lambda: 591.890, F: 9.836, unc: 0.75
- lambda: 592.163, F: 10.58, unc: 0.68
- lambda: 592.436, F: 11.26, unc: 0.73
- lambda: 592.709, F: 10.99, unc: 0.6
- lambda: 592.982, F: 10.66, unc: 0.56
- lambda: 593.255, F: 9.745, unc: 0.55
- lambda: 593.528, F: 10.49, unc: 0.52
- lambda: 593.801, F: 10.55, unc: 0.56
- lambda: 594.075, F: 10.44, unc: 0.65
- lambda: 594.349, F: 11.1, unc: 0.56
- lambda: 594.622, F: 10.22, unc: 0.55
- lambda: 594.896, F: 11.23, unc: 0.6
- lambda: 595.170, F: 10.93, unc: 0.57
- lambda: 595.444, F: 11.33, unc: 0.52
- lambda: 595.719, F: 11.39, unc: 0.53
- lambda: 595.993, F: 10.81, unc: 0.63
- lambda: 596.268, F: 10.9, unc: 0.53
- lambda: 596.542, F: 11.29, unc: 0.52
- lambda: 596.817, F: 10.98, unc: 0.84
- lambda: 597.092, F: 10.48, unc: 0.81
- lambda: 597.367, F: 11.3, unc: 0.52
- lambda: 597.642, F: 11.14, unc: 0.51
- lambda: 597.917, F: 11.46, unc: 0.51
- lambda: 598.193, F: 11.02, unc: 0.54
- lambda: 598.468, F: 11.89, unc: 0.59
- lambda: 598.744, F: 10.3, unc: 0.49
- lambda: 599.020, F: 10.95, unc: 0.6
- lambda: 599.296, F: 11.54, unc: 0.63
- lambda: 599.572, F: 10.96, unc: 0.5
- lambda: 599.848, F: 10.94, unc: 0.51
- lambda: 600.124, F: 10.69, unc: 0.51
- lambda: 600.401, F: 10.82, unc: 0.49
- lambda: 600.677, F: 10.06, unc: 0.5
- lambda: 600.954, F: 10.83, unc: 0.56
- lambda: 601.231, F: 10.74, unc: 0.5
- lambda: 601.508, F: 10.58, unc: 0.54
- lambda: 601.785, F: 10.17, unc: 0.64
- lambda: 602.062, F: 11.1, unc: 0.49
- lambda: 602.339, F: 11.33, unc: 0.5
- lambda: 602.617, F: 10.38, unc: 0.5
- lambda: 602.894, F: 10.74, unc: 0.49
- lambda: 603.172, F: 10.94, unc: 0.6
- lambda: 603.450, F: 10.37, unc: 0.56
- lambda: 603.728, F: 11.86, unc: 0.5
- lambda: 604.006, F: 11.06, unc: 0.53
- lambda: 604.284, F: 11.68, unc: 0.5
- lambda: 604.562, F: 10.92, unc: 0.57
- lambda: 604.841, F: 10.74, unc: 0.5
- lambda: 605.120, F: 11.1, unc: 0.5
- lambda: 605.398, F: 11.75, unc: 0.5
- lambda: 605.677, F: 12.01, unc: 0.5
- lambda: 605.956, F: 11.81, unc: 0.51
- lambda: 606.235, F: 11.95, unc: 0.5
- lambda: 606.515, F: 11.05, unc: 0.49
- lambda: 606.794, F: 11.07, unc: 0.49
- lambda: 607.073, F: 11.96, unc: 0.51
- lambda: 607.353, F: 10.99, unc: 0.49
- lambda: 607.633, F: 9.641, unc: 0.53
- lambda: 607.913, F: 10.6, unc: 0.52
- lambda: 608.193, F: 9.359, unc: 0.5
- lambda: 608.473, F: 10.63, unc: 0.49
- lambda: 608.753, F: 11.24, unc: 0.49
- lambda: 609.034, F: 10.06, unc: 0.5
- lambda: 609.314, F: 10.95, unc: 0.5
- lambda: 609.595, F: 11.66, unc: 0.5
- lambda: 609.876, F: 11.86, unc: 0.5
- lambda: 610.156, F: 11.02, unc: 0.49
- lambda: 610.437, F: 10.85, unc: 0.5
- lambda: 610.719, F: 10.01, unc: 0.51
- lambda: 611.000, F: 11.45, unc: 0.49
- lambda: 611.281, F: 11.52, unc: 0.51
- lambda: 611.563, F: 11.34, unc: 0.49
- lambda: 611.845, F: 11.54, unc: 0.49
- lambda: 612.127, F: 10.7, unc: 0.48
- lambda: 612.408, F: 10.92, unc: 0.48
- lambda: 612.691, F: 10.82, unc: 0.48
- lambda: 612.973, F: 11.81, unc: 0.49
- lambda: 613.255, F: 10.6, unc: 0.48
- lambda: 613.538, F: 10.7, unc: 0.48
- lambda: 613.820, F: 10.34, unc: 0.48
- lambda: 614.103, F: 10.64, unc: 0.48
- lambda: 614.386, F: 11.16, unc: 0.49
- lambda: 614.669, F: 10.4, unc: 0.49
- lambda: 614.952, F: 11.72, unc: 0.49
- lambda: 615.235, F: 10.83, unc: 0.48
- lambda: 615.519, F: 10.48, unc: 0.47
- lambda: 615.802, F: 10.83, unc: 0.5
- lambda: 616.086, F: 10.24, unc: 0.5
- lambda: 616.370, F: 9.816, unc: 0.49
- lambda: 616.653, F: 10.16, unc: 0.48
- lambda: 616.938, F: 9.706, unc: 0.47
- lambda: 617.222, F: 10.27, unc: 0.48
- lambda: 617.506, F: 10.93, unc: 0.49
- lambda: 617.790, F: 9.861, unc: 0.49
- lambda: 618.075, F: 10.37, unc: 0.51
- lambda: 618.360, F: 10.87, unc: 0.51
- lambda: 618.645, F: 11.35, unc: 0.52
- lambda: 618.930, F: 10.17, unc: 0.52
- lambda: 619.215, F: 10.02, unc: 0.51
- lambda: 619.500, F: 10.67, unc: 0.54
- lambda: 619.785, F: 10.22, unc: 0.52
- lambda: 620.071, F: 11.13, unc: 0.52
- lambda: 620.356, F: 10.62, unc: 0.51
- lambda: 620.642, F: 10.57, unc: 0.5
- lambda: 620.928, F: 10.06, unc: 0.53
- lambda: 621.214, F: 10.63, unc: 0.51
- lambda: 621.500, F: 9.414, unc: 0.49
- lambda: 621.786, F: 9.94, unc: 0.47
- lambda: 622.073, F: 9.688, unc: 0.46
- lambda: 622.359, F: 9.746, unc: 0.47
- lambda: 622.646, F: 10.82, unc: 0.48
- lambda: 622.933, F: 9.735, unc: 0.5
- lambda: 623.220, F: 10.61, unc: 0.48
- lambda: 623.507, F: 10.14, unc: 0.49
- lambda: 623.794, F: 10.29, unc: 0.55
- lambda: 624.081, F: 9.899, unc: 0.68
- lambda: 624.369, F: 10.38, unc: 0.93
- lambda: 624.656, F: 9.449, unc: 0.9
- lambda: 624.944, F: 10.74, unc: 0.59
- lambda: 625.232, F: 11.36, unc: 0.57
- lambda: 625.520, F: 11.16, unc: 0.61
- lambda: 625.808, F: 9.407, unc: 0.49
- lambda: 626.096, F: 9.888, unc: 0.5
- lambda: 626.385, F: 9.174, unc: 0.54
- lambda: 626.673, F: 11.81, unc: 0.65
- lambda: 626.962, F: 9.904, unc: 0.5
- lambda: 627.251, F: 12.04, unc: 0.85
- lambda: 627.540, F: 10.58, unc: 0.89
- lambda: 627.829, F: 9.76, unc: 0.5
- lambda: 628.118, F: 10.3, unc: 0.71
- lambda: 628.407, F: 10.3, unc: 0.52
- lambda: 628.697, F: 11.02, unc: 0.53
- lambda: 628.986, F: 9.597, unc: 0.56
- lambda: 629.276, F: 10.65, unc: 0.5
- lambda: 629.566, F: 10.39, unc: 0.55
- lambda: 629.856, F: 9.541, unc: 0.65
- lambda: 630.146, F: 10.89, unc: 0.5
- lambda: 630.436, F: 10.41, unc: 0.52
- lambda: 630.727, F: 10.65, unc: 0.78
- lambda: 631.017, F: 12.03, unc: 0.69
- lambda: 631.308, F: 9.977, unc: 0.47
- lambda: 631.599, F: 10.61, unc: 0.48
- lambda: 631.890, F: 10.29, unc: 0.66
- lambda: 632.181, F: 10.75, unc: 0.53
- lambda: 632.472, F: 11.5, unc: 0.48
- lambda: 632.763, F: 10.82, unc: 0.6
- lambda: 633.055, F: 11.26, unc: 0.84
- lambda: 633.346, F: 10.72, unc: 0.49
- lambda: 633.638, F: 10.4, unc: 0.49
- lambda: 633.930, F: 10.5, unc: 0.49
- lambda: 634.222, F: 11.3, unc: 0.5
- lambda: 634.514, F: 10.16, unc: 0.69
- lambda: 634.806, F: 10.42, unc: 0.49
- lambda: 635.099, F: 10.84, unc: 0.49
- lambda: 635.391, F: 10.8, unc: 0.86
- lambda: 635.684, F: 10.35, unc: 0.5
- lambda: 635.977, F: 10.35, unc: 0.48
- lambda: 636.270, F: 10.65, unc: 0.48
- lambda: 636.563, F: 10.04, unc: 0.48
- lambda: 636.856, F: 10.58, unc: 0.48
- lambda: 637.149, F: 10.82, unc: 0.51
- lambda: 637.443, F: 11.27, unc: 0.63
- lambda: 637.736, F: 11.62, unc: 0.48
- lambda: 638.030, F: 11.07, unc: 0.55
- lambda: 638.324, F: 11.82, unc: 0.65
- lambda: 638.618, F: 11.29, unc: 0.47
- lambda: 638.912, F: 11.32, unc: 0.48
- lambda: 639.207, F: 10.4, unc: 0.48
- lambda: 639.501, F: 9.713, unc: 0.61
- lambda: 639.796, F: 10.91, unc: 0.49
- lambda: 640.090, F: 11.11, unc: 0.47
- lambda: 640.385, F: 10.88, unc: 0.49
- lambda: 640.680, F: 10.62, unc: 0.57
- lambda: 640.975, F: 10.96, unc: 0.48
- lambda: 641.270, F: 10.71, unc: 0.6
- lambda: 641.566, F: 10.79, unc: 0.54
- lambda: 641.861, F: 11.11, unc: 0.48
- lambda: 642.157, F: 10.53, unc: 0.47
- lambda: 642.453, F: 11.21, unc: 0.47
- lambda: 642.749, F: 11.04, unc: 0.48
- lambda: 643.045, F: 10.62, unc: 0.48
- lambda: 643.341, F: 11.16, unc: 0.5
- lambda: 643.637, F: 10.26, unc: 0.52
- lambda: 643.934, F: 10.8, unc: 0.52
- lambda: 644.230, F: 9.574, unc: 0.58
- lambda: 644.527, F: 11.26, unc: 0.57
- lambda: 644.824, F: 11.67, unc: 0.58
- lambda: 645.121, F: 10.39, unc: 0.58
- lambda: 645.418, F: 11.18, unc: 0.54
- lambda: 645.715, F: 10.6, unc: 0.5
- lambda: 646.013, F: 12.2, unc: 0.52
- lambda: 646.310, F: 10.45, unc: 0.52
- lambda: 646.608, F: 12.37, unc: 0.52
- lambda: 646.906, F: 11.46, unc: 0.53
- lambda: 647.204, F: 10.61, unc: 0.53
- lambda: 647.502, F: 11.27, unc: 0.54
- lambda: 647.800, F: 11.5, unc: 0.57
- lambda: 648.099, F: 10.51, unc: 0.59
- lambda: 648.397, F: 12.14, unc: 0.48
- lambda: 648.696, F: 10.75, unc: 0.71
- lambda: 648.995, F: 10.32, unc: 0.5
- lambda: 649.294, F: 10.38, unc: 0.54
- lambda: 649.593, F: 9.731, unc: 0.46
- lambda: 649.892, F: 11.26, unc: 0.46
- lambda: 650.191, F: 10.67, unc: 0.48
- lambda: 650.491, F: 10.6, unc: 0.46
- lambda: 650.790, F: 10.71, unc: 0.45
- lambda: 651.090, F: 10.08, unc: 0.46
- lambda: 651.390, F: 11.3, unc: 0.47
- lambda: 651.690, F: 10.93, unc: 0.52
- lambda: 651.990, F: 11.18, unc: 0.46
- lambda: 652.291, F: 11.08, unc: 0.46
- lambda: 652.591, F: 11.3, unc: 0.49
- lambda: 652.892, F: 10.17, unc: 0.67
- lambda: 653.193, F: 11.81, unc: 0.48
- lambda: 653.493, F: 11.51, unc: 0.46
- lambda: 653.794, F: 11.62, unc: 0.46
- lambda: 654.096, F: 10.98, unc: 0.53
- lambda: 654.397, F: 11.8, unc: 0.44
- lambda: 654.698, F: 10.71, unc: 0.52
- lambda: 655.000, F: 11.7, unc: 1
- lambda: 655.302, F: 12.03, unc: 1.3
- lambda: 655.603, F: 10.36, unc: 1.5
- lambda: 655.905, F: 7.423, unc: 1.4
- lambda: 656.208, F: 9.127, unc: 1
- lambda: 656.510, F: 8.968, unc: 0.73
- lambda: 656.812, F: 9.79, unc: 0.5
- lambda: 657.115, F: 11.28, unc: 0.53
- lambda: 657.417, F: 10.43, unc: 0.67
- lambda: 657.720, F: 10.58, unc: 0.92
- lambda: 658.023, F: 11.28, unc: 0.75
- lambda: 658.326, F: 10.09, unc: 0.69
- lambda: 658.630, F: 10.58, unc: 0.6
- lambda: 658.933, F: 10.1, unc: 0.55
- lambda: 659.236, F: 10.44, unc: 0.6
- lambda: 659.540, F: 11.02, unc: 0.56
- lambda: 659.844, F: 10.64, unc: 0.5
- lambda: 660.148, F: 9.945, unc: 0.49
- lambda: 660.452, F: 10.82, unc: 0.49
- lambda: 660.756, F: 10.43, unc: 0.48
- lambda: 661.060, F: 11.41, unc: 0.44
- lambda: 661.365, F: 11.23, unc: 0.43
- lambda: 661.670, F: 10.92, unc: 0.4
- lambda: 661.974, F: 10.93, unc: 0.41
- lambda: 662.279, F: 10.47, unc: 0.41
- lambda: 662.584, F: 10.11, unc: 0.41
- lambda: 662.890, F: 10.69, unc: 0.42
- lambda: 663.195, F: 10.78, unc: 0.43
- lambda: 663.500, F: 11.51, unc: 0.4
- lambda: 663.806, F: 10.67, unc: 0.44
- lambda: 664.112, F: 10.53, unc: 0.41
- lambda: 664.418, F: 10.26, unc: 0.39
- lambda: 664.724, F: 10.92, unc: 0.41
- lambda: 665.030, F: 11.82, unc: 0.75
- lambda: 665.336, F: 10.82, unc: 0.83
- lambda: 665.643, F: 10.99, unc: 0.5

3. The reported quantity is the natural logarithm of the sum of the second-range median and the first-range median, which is 3.06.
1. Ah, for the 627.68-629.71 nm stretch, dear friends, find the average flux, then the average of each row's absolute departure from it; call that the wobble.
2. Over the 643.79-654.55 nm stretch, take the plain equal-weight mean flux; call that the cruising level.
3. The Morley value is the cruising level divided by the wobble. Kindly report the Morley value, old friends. 32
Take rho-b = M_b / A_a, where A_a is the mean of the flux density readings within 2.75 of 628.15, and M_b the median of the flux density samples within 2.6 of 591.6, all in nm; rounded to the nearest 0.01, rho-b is 1.00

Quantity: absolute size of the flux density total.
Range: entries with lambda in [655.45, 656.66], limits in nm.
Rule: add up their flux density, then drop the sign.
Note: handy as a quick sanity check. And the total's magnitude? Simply 36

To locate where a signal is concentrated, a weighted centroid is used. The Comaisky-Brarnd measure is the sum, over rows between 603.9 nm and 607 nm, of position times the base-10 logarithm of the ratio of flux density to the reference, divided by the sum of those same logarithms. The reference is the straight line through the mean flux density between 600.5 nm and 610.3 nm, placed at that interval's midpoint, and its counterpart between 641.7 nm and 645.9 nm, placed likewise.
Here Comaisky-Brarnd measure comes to 605.64 nm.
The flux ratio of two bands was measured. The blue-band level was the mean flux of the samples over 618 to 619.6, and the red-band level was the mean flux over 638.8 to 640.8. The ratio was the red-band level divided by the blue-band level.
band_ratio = 1.01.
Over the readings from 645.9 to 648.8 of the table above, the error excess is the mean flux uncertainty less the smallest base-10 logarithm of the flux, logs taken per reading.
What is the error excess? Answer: -0.47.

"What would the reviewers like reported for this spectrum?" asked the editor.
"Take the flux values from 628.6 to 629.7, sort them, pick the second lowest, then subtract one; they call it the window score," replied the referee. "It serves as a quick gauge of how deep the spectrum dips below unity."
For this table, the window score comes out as 9.4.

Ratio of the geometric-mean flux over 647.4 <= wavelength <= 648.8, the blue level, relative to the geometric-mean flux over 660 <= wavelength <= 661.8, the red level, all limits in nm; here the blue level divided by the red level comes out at 1.041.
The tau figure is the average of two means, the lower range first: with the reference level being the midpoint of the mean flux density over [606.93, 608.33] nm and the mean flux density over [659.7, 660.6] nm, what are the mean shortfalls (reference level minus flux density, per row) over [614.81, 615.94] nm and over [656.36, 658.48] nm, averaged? -0.17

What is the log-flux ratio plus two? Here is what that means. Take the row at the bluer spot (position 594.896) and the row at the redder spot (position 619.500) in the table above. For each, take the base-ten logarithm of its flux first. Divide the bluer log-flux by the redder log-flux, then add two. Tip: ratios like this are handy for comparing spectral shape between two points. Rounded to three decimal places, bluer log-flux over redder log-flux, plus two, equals 3.022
